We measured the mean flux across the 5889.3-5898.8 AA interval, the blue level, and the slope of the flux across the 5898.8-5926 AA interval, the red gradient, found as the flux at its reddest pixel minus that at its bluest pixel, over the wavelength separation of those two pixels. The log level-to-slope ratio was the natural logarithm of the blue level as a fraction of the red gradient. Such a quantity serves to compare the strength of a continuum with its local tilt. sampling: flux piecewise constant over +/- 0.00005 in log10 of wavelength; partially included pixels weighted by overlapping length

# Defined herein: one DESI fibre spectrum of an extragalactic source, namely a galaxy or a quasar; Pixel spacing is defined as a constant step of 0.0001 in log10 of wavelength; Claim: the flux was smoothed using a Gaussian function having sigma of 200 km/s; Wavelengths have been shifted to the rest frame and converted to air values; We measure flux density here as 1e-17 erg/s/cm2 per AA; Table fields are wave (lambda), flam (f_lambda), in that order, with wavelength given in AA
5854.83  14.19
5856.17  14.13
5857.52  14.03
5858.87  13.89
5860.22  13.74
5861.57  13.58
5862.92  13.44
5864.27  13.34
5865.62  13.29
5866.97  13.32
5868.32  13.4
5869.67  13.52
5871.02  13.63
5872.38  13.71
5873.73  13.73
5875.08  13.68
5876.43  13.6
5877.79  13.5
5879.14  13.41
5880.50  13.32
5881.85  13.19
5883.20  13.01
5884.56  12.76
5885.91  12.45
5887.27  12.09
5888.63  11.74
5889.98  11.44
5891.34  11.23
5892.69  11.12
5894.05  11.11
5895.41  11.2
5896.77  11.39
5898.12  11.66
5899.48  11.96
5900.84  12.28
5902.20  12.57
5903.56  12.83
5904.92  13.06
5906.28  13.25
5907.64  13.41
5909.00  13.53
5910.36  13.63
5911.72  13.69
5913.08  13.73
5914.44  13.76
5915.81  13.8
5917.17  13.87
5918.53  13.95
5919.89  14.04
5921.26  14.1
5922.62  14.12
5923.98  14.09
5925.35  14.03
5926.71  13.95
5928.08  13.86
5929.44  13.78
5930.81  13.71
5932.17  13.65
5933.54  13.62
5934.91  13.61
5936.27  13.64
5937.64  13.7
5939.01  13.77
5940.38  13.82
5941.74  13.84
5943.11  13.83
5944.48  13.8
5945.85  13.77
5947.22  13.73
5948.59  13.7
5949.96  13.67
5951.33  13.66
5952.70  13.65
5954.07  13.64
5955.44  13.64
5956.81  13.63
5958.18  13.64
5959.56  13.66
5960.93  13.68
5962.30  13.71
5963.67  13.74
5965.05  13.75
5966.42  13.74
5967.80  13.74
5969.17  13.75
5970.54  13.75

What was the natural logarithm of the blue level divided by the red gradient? 4.95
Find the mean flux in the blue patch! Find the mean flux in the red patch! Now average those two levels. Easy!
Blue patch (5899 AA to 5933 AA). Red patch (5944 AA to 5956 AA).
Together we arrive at 13.6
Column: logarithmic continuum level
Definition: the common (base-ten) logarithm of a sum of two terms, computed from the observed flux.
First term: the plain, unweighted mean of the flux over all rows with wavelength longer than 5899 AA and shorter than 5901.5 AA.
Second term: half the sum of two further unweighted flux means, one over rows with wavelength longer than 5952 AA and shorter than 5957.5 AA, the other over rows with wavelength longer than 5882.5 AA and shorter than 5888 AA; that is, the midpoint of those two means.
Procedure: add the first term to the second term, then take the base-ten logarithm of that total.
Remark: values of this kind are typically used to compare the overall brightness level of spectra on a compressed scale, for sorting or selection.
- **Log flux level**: 1.40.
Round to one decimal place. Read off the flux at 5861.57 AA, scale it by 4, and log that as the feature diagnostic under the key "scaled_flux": 54.3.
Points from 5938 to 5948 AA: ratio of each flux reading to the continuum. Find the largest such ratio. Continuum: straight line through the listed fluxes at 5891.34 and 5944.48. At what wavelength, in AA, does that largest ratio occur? 5939.01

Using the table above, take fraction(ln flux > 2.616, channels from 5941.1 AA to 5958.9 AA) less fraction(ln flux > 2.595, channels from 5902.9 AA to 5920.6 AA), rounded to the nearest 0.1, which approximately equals -0.3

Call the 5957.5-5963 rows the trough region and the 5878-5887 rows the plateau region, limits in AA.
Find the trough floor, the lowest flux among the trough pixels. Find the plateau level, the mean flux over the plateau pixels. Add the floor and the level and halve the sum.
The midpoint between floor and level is 13.3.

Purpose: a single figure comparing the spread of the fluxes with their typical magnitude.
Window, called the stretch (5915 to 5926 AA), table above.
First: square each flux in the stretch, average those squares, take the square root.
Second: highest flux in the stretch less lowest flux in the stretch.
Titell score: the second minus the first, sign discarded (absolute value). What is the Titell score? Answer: 13.7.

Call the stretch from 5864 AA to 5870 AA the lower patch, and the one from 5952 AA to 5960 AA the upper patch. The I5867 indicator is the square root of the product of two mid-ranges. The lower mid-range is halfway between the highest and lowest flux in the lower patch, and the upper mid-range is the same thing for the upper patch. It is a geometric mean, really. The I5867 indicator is 13.5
